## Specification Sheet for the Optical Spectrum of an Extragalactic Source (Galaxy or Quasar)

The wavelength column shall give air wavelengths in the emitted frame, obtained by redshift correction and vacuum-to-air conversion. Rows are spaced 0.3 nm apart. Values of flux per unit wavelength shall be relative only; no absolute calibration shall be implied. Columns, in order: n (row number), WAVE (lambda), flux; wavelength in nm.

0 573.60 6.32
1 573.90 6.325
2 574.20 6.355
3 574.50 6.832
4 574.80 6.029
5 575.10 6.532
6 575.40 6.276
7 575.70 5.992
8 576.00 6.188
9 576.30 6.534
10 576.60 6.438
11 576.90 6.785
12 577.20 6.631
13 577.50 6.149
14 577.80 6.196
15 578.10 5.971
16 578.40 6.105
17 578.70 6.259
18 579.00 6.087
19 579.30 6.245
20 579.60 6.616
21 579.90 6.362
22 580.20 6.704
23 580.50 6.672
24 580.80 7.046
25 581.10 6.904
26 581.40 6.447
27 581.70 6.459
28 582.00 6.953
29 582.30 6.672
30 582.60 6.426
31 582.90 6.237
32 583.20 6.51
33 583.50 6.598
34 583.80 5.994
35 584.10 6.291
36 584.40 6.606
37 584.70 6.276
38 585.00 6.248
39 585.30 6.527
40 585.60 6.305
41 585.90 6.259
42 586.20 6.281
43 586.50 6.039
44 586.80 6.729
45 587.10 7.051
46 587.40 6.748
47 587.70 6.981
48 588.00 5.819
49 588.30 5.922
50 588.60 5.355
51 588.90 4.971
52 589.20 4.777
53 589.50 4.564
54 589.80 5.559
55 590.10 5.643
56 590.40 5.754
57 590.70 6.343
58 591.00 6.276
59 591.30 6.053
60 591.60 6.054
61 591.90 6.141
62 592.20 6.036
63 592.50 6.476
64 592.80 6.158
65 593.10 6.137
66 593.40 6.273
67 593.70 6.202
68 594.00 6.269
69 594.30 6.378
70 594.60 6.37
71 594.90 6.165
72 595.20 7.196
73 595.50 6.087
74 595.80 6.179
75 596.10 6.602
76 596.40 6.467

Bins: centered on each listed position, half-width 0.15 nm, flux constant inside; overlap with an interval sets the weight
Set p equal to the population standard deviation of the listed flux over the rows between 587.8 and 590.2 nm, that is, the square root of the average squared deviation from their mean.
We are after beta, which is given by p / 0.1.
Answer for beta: 4.7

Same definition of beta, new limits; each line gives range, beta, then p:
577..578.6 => 2.2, 0.22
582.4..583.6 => 1.3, 0.13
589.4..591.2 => 5.9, 0.59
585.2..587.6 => 3.1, 0.31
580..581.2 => 1.5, 0.15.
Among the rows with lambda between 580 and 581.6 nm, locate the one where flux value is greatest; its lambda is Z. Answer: 580.80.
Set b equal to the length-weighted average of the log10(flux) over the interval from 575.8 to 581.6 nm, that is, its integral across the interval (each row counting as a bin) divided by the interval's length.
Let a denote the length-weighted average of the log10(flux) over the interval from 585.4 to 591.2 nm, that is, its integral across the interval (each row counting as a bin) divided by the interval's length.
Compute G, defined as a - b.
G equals -0.03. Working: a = 0.77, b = 0.808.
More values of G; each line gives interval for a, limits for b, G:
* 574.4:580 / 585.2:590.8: 0.03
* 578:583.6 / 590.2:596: 0.02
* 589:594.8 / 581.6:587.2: -0.03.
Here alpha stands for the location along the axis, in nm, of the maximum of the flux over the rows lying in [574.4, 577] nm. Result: 574.50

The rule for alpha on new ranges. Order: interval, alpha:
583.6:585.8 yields 584.40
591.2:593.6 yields 592.50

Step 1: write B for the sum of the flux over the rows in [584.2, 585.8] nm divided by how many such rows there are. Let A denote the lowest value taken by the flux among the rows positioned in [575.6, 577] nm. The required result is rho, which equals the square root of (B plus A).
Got 3.52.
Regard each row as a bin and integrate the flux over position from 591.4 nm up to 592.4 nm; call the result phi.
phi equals 6.1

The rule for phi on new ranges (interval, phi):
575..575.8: 5.0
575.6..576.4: 5.0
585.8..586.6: 5.0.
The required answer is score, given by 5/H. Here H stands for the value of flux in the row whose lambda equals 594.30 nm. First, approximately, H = 6.378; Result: 0.78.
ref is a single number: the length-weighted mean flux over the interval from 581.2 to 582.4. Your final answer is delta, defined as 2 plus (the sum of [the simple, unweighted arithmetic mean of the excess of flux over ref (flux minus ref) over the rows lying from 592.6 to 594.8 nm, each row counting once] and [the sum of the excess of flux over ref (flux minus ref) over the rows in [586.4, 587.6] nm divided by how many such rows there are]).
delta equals 1.6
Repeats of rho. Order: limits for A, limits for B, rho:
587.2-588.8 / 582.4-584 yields 3.42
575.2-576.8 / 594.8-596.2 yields 3.53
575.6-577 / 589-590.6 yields 3.35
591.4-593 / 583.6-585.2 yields 3.51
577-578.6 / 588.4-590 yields 3.32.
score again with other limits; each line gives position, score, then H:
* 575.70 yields 0.83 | 5.992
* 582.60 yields 0.78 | 6.426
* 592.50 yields 0.77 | 6.476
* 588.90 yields 1.01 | 4.971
